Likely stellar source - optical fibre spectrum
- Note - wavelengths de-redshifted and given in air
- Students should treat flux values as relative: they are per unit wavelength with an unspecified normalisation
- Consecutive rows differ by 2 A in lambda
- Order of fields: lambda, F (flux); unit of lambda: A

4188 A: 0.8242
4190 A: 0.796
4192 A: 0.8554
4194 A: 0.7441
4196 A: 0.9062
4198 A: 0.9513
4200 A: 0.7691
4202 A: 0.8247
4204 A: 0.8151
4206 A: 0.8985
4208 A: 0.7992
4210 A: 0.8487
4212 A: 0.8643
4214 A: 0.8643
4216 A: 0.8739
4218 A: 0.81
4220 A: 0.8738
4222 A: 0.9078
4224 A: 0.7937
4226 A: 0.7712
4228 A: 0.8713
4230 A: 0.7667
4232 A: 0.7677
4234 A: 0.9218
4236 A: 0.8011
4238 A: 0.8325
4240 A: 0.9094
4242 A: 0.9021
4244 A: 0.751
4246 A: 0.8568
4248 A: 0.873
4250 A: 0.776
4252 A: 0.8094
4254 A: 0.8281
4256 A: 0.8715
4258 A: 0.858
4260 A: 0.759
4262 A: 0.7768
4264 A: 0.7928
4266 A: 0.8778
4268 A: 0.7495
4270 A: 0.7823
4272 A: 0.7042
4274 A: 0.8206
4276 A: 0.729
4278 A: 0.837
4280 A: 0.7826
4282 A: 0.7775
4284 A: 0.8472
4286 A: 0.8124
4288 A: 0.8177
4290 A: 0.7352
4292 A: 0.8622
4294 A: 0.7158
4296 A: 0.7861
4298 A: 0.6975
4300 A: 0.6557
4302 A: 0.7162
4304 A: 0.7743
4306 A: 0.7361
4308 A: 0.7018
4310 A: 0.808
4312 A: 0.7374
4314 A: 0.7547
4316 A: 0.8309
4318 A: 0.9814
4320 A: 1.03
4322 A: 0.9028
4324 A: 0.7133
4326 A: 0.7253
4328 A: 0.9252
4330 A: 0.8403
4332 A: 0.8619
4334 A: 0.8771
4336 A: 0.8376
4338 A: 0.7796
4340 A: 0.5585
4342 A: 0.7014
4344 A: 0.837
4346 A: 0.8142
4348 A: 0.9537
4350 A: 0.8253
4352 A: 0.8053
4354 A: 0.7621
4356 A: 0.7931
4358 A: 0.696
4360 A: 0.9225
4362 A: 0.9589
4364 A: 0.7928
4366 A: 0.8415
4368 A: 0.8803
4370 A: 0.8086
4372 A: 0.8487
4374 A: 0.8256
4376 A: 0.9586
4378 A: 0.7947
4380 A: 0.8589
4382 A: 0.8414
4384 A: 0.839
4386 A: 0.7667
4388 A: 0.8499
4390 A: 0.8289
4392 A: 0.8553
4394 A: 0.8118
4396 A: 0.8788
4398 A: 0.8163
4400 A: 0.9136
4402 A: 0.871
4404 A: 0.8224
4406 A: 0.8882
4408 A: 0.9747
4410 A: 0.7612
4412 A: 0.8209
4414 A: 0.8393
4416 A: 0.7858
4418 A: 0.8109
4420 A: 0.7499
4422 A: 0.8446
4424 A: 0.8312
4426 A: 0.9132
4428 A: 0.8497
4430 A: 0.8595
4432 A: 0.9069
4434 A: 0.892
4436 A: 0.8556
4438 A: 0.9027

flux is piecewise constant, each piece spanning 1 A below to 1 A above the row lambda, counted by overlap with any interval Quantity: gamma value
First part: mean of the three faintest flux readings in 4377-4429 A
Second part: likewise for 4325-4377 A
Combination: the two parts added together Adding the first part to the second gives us 1.41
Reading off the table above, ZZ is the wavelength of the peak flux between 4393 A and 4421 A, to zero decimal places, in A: 4408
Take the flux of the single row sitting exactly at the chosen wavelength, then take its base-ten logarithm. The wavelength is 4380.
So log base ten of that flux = -0.07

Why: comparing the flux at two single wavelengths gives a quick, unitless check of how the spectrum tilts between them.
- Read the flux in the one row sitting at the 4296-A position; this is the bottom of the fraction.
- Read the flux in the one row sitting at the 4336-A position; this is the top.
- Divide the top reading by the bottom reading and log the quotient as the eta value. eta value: 1.07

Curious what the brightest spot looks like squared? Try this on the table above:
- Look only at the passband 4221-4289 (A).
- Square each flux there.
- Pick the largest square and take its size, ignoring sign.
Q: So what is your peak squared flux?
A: 0.85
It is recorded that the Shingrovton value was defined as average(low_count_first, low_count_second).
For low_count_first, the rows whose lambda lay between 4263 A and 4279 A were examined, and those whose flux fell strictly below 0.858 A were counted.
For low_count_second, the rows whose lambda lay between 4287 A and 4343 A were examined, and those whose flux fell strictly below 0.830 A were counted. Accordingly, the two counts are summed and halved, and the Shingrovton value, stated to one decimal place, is 12.5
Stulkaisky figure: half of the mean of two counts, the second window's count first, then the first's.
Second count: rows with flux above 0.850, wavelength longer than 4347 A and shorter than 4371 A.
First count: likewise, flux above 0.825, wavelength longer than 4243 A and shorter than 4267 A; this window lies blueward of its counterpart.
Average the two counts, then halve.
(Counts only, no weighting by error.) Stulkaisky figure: 2.5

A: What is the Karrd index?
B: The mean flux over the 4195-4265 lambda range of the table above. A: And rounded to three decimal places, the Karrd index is 0.837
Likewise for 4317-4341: 0.836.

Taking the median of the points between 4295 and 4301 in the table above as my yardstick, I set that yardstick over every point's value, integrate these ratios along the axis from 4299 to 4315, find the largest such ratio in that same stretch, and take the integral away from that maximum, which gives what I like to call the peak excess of -14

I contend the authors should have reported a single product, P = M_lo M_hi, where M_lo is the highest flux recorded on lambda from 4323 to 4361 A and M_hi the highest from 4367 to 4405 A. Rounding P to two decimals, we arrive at 0.91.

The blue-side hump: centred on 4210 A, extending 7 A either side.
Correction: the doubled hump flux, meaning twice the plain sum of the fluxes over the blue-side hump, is 11.9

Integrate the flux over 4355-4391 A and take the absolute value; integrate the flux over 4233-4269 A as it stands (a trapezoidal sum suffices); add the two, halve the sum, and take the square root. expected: 5.48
